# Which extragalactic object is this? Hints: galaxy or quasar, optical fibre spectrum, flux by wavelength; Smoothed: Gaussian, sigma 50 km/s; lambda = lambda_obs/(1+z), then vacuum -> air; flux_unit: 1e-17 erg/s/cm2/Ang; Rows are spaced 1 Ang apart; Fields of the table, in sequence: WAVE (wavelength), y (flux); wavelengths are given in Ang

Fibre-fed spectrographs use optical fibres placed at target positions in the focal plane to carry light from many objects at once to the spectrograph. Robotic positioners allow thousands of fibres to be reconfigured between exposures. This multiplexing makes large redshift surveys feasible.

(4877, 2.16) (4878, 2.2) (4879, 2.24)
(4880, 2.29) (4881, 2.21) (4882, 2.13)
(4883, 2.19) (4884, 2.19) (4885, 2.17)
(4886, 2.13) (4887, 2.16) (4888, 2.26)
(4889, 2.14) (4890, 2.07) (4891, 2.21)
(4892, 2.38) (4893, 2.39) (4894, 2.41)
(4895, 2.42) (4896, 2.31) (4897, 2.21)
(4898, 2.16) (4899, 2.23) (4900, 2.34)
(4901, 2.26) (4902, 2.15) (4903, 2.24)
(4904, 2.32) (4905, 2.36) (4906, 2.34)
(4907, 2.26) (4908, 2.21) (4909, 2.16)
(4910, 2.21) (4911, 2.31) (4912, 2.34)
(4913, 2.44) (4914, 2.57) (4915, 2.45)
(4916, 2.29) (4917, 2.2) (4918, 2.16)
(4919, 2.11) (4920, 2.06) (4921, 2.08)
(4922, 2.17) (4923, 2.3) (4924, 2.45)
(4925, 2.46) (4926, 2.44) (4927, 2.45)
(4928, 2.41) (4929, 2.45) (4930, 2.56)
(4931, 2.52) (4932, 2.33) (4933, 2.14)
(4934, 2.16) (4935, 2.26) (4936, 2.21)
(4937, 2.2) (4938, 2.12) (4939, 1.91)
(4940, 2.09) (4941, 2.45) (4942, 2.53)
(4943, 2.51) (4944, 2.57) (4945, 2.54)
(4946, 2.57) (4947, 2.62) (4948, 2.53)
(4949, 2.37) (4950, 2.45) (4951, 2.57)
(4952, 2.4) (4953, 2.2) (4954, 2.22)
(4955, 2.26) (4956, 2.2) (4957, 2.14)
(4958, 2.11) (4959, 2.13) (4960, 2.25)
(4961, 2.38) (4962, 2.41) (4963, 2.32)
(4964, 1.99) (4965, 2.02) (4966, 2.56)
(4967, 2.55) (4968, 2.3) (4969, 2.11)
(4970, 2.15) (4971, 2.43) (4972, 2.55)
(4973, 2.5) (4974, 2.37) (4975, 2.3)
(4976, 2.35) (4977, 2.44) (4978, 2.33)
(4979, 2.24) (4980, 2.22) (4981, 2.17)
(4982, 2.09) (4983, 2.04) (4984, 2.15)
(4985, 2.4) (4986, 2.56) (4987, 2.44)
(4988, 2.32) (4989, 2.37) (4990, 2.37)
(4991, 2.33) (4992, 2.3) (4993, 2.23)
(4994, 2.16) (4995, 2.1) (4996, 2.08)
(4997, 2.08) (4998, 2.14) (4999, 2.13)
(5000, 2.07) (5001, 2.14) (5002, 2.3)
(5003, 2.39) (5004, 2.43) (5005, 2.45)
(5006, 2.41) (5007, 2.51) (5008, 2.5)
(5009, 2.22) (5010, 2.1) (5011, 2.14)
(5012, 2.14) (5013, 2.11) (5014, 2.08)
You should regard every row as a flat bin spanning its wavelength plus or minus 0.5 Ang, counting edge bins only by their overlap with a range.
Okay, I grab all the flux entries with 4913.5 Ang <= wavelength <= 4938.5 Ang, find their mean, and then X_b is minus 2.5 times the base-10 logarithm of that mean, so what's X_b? -0.91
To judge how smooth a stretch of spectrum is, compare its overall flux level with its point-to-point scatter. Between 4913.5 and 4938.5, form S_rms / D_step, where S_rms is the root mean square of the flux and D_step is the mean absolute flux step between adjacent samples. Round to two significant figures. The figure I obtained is 31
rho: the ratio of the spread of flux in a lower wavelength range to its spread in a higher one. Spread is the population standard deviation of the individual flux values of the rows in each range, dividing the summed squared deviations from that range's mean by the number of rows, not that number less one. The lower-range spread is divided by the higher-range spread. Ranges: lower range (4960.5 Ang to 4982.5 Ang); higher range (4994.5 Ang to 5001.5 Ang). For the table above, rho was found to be 5.8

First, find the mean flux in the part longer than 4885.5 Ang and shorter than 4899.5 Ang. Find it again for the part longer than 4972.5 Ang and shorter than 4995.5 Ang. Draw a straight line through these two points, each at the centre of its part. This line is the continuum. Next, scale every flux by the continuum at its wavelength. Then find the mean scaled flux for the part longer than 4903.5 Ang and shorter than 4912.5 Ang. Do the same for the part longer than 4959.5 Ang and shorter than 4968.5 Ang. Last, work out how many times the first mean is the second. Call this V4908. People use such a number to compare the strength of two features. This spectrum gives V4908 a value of 1.00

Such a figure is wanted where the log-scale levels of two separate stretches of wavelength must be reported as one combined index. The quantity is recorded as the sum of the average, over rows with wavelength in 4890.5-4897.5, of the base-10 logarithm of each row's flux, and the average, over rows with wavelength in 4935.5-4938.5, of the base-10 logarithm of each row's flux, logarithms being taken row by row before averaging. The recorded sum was 0.705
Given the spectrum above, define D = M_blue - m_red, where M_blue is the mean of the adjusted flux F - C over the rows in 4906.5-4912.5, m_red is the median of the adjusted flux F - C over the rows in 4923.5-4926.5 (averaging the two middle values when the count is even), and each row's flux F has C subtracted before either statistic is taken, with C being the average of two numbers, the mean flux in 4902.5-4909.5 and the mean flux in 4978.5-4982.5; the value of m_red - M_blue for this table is 0.20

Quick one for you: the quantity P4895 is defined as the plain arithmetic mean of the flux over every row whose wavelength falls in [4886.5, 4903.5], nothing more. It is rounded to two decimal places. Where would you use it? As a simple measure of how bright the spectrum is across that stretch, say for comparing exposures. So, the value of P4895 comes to 2.26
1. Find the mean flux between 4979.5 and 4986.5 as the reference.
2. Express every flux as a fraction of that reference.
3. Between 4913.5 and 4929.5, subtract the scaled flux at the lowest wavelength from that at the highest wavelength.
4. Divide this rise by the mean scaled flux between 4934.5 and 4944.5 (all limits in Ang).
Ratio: -0.05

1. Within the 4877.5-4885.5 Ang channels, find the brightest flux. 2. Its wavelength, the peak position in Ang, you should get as 4880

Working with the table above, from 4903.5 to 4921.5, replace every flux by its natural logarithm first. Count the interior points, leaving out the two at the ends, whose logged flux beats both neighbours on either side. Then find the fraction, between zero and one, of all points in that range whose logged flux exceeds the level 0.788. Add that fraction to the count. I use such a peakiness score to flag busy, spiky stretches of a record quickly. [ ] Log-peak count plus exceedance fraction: 2.72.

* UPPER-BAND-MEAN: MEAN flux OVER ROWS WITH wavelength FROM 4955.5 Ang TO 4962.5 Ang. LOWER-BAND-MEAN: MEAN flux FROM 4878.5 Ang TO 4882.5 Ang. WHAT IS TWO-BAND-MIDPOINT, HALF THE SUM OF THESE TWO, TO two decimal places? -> 2.22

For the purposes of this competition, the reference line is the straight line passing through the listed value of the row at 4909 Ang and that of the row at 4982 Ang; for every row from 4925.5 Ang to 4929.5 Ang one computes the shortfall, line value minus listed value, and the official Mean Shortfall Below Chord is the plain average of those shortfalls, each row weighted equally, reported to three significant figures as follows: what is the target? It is -0.295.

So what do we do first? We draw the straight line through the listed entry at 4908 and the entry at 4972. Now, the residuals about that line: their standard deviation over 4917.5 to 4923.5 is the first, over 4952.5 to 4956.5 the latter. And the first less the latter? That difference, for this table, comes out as 0.05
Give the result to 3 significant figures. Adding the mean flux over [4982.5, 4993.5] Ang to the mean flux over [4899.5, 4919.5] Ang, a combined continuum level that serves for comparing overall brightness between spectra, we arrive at 4.61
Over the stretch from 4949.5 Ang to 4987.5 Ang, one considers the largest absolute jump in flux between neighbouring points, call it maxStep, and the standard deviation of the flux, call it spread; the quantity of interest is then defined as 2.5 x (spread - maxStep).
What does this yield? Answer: -0.94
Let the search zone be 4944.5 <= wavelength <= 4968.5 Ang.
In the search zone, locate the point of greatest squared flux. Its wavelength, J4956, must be 4947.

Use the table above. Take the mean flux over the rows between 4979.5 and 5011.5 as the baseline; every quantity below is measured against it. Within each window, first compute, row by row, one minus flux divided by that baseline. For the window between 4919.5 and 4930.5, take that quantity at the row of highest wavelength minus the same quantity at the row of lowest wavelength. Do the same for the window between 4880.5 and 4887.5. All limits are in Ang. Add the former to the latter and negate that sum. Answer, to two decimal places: 0.20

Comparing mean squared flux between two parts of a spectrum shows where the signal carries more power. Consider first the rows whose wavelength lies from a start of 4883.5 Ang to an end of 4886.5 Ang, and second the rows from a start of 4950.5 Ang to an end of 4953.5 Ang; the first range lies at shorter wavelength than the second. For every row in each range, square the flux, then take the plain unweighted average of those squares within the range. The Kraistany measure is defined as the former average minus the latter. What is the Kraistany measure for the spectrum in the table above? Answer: -1.1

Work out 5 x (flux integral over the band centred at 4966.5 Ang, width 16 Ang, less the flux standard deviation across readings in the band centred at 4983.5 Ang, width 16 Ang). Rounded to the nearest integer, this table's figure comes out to 184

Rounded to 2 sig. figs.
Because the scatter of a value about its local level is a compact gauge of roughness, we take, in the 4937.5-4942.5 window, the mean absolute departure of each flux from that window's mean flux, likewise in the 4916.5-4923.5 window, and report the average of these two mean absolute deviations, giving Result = 0.14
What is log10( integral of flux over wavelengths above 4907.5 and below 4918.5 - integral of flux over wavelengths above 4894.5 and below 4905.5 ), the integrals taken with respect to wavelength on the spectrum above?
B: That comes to -0.47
